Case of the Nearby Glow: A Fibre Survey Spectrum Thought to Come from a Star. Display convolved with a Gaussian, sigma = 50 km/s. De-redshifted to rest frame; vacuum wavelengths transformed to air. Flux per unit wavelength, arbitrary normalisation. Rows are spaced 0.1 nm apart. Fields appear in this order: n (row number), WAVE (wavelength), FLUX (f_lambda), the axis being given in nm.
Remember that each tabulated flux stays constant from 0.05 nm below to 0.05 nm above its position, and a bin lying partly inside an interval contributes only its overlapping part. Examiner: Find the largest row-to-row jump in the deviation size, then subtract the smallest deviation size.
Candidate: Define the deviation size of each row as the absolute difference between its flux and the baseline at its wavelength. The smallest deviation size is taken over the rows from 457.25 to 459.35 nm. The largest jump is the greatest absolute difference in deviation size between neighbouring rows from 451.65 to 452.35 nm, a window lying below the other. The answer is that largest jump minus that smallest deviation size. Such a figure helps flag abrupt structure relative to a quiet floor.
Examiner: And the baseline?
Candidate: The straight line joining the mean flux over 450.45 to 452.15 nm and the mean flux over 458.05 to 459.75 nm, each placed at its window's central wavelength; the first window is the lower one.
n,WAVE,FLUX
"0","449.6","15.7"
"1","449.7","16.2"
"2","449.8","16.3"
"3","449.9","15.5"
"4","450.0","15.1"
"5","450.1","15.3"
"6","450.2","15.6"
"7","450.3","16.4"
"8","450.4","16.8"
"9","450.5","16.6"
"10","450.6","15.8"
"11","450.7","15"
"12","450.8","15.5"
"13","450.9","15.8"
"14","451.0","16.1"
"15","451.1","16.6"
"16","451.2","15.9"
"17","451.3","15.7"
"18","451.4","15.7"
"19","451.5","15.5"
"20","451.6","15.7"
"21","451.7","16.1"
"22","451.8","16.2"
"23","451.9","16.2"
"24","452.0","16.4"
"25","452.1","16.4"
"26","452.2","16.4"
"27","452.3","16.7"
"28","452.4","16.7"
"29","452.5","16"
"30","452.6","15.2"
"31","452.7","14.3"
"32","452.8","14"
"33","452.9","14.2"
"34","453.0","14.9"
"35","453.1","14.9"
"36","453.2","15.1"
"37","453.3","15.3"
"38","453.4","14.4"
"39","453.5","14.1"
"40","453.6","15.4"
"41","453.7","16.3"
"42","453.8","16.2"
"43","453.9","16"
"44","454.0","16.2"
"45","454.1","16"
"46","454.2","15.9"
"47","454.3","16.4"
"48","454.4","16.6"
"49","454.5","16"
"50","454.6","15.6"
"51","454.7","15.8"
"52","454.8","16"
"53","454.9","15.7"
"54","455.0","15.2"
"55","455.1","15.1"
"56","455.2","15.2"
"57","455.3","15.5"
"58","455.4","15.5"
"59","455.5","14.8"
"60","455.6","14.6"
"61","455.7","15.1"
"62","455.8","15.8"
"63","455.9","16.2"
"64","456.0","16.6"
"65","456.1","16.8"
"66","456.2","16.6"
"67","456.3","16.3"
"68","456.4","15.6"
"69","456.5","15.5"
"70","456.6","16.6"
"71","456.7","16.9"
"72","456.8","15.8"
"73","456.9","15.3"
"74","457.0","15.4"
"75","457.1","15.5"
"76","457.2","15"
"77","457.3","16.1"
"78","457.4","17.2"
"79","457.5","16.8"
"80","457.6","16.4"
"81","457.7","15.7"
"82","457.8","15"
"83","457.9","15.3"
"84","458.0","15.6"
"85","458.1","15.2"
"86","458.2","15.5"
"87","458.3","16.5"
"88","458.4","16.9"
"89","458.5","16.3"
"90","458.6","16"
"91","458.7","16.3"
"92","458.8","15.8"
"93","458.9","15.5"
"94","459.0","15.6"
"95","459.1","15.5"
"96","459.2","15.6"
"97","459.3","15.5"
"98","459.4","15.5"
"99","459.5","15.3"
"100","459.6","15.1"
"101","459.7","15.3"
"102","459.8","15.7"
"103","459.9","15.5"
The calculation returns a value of 0.24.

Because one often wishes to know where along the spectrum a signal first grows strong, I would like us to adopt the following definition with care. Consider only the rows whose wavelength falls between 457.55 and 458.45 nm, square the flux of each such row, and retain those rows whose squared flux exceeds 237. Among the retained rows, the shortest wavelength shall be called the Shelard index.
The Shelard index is 457.6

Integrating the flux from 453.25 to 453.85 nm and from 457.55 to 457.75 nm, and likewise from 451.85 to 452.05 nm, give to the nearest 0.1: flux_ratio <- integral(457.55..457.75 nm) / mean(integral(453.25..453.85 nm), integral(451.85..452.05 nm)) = 0.5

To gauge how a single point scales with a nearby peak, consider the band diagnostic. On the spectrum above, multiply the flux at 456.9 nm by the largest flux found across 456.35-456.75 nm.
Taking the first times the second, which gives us 259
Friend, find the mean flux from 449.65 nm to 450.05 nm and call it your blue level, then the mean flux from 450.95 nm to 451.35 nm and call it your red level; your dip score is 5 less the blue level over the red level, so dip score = 4.02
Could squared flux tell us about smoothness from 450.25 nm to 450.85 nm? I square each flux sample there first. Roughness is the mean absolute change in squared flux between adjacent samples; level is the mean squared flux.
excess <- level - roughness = 240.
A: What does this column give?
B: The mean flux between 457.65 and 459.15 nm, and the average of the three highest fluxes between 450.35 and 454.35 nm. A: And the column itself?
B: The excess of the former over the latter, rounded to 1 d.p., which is -1.0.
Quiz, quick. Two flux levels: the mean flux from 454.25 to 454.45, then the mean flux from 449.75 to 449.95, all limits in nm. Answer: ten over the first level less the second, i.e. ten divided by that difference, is 17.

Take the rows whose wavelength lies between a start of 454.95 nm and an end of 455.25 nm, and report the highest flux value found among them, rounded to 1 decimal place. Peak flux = 15.2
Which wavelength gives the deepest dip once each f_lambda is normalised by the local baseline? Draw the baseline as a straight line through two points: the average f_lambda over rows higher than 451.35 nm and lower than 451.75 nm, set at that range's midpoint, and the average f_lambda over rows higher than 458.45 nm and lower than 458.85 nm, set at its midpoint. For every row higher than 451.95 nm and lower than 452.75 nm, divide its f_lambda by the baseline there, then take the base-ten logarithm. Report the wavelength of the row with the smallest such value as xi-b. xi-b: 452.7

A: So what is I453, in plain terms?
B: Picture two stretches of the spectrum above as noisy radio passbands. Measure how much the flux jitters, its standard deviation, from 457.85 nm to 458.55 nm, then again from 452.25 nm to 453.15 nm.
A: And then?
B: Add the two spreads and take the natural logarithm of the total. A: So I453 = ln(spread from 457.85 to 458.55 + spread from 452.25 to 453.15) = 0.5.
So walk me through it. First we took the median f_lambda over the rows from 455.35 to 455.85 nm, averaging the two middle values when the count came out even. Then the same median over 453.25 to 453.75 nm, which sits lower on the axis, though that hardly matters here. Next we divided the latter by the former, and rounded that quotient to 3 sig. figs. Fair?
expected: 1.01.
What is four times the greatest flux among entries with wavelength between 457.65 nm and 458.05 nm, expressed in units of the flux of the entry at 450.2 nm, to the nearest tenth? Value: 4.0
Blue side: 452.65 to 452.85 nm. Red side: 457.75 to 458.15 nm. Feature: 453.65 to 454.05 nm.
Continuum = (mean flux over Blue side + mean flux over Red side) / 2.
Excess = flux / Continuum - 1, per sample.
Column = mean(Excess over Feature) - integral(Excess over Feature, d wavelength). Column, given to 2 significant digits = 0.060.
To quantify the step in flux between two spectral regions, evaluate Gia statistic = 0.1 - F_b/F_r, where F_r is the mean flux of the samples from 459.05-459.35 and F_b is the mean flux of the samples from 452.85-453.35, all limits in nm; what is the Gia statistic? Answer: -0.858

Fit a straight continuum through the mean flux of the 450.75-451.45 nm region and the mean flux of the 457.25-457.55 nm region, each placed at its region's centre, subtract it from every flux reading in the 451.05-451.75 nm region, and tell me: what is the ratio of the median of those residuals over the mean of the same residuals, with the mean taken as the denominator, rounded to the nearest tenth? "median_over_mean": 4.3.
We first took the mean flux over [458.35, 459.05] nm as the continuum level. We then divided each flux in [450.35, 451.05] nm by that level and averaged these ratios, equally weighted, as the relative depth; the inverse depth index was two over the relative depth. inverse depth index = 2.01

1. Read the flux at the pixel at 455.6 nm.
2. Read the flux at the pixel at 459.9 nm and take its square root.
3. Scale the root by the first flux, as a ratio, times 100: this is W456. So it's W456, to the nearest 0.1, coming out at 27.0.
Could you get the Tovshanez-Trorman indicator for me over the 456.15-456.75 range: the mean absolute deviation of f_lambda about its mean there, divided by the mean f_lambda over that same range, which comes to 0.029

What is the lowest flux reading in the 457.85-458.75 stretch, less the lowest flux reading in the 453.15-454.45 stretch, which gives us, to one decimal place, 1.1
